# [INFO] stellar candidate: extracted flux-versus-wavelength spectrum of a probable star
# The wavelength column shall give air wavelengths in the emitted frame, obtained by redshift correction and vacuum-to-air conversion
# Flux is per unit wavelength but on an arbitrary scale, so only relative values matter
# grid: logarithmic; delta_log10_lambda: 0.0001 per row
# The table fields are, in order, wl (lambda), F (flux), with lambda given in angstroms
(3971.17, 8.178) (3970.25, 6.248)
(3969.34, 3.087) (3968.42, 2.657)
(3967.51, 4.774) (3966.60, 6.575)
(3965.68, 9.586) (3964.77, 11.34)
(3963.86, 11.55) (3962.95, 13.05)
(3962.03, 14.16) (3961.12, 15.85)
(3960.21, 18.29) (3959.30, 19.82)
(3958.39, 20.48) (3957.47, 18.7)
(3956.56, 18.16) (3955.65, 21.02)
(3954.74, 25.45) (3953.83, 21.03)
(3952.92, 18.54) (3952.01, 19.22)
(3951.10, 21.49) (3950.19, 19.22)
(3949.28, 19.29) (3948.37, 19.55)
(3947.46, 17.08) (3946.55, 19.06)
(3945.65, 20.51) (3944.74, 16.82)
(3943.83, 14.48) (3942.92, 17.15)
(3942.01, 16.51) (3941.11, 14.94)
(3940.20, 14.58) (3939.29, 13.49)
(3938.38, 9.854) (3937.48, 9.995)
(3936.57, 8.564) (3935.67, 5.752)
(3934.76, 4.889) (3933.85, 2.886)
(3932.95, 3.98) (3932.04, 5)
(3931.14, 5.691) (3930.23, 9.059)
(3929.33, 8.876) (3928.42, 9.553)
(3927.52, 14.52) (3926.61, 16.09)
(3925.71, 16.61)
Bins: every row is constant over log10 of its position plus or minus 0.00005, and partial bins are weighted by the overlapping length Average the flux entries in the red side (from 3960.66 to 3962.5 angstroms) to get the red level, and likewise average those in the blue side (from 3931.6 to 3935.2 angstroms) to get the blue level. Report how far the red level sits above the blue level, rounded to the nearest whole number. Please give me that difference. 11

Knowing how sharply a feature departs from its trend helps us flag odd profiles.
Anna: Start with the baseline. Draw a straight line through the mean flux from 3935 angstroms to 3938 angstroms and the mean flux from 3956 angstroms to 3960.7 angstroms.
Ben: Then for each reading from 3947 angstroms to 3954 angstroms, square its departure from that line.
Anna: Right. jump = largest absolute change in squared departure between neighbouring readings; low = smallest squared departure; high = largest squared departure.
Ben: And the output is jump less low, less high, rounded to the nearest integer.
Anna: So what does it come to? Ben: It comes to -16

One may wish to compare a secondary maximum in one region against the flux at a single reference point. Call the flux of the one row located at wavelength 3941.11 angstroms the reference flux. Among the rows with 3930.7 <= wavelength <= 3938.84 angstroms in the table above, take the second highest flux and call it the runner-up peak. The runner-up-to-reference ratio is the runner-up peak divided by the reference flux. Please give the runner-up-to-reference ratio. 0.7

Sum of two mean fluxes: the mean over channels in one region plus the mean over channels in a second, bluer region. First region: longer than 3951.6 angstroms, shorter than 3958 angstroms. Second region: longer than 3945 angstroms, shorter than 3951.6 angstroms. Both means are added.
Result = 40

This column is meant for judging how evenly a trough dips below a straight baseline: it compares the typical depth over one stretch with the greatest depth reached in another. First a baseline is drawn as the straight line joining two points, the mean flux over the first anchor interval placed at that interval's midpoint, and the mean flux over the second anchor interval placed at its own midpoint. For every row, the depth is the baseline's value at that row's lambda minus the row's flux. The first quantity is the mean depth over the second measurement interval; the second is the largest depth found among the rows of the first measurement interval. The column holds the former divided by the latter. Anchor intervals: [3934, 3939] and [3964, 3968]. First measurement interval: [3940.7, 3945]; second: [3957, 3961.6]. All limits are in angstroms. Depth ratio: 1.6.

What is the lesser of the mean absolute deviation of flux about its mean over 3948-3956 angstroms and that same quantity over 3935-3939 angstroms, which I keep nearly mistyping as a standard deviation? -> 1.39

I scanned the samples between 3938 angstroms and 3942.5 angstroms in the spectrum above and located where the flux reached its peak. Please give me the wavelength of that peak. 3942.01 angstroms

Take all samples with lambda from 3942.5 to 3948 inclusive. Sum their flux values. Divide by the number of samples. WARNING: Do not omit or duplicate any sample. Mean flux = 18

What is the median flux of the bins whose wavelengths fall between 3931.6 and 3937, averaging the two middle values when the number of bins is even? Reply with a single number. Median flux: 4.9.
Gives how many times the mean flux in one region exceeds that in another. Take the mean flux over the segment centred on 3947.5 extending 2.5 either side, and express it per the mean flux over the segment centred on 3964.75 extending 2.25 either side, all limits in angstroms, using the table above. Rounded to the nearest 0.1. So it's 1.8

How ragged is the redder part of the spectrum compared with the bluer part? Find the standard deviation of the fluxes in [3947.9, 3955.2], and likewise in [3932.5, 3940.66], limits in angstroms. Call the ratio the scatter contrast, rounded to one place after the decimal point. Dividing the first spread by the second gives 0.5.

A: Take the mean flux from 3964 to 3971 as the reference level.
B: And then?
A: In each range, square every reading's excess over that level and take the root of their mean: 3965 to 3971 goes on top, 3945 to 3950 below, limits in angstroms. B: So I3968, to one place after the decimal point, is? 0.2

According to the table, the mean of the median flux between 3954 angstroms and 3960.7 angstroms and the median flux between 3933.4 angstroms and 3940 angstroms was 14.2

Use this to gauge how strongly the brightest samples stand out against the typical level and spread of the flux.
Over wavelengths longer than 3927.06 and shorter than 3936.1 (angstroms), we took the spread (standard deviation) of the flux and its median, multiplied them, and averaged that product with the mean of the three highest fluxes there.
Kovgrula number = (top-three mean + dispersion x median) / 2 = 15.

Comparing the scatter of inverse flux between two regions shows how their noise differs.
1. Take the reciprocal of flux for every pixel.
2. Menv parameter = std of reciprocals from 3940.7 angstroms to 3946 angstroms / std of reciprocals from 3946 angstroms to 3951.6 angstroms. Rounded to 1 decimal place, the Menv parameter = 1.9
